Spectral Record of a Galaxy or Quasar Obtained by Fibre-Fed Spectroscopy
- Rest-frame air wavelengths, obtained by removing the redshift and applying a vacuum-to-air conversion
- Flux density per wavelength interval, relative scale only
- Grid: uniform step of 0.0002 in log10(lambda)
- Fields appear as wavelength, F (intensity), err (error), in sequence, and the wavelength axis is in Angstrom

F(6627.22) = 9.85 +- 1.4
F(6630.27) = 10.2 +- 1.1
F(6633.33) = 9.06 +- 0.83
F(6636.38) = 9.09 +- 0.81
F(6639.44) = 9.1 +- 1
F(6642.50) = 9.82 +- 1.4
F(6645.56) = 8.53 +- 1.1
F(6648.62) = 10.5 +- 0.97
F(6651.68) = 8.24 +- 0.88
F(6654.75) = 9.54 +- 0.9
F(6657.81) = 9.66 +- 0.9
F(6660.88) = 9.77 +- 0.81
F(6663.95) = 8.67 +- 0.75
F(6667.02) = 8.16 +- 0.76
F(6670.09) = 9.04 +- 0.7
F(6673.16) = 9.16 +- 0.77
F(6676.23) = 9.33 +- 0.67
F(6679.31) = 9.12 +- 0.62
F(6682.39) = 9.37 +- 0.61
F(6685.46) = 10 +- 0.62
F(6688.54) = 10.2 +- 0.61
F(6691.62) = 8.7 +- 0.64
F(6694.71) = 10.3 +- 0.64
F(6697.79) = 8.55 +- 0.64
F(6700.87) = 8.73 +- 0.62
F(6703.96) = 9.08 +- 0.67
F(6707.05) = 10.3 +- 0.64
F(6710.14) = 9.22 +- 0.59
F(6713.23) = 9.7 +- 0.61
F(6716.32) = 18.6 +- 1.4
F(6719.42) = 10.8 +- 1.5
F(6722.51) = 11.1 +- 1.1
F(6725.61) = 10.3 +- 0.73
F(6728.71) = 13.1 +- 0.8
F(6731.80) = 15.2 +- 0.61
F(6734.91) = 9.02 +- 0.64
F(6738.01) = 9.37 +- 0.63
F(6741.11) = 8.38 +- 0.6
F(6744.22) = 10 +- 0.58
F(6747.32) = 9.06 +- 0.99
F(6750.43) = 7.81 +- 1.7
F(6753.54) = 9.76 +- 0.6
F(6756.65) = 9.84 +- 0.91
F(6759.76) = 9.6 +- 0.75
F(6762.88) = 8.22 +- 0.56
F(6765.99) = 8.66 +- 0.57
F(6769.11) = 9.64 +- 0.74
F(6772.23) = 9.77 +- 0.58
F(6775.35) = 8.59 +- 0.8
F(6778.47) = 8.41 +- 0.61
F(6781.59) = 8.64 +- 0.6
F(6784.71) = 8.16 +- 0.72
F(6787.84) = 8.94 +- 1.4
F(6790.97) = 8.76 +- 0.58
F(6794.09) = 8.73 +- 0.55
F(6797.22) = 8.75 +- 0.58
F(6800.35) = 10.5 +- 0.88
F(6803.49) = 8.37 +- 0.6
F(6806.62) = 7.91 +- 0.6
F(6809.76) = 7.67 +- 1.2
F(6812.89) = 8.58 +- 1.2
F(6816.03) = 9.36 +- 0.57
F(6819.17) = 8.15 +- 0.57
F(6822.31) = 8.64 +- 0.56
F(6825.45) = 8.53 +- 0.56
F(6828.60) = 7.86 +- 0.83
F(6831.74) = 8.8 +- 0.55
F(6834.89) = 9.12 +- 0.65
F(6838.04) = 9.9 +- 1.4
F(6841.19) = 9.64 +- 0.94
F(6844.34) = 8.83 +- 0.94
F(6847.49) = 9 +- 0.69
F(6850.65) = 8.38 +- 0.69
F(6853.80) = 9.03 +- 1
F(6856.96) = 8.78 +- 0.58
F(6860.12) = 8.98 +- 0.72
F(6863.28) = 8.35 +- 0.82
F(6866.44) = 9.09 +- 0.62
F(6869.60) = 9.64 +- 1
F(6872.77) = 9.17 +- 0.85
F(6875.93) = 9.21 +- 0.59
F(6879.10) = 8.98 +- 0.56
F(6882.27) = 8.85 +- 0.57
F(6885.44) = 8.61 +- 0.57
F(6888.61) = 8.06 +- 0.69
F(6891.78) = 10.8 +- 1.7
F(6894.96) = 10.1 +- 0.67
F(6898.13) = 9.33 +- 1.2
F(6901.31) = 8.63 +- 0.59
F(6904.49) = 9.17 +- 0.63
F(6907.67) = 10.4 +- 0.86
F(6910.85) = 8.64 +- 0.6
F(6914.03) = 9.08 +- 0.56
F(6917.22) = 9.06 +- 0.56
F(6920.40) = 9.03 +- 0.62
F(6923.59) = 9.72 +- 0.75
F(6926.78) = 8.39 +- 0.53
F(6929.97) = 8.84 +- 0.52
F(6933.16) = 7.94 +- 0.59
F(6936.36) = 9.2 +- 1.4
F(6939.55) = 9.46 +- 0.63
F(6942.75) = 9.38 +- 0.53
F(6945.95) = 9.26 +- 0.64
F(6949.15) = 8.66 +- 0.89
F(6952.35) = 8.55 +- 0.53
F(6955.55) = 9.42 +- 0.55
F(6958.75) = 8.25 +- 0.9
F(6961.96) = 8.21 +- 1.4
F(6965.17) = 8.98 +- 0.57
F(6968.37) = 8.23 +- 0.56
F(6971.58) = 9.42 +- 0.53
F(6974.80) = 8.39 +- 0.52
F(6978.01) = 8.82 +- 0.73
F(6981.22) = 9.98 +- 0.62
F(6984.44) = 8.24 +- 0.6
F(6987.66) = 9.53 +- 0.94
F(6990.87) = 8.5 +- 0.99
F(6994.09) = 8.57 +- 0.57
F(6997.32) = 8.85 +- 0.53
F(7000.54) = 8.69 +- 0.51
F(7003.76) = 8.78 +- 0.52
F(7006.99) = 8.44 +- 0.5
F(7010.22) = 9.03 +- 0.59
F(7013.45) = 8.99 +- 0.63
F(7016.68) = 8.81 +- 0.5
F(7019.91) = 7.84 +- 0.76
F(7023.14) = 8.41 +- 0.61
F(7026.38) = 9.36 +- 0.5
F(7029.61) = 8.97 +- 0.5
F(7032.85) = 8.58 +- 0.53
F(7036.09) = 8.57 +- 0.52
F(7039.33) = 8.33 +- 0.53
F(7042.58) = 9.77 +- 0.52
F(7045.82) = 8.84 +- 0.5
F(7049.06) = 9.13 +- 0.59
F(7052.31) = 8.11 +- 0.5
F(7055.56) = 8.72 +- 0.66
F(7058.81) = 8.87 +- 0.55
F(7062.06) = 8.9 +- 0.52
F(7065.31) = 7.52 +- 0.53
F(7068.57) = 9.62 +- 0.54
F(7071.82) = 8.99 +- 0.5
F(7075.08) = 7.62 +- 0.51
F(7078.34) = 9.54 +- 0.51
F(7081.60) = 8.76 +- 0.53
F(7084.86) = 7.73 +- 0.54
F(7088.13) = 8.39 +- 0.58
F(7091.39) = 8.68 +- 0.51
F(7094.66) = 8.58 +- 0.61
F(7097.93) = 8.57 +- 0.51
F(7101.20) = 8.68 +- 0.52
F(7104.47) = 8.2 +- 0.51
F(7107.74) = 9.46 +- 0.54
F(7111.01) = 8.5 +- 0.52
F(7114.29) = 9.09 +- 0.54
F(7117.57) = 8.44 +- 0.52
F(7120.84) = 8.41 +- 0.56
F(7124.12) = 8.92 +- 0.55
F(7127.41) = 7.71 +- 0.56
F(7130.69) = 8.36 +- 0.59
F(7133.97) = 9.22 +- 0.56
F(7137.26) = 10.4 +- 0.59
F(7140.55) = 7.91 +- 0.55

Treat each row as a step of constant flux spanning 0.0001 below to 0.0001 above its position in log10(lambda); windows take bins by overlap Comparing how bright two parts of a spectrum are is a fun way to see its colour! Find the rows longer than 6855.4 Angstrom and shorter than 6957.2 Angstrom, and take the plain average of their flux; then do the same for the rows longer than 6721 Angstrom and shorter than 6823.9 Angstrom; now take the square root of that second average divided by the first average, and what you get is 1.01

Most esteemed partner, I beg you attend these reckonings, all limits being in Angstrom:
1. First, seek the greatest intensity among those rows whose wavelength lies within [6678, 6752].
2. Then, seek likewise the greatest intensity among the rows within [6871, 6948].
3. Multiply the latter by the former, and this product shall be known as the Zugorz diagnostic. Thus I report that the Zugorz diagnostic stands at 201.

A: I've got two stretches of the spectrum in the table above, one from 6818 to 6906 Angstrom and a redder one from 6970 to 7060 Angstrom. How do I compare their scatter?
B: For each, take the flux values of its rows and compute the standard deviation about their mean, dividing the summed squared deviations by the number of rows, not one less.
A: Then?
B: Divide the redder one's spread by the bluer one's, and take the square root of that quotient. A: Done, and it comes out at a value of 0.88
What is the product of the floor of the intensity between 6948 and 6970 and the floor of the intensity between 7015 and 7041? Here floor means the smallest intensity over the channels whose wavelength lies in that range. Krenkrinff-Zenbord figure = 64.4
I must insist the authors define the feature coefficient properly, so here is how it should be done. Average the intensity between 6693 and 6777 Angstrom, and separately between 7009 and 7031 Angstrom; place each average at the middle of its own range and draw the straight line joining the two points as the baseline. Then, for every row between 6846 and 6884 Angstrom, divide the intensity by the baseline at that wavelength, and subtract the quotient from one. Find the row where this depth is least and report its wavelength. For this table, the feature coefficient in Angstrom 6869.60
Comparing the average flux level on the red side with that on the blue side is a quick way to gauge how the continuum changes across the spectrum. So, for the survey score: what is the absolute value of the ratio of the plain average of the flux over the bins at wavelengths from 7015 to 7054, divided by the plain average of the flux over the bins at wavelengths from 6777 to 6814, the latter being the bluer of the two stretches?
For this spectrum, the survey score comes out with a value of 1.01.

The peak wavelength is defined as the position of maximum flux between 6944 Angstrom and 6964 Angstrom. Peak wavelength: 6955.55 Angstrom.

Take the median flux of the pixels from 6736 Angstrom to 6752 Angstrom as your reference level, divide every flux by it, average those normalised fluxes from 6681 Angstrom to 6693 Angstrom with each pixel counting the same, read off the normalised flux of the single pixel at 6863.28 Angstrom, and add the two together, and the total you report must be 1.98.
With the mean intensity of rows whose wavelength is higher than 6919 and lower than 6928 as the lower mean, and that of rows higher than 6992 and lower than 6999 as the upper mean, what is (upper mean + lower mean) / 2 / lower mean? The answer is 0.98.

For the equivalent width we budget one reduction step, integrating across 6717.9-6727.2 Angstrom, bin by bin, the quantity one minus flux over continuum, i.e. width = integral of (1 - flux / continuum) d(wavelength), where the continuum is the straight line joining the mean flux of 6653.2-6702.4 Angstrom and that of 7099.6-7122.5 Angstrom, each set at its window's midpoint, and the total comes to -1.5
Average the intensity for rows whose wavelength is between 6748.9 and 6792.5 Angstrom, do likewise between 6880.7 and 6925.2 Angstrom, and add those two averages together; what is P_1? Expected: 18.2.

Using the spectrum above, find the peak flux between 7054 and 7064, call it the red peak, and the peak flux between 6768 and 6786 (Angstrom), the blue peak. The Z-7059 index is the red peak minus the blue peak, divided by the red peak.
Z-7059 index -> -0.10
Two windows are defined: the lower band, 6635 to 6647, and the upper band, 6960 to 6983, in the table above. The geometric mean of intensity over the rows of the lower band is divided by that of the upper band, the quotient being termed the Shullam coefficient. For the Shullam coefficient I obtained 1.03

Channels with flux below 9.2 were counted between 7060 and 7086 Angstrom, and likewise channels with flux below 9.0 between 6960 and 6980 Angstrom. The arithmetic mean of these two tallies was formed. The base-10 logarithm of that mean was 0.74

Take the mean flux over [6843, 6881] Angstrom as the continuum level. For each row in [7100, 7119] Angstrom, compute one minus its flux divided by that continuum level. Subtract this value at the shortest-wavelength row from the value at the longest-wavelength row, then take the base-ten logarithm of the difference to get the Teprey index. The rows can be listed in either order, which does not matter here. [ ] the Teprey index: -1.6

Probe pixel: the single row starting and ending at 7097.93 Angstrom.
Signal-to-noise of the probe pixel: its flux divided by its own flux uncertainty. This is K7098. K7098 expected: 16.8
